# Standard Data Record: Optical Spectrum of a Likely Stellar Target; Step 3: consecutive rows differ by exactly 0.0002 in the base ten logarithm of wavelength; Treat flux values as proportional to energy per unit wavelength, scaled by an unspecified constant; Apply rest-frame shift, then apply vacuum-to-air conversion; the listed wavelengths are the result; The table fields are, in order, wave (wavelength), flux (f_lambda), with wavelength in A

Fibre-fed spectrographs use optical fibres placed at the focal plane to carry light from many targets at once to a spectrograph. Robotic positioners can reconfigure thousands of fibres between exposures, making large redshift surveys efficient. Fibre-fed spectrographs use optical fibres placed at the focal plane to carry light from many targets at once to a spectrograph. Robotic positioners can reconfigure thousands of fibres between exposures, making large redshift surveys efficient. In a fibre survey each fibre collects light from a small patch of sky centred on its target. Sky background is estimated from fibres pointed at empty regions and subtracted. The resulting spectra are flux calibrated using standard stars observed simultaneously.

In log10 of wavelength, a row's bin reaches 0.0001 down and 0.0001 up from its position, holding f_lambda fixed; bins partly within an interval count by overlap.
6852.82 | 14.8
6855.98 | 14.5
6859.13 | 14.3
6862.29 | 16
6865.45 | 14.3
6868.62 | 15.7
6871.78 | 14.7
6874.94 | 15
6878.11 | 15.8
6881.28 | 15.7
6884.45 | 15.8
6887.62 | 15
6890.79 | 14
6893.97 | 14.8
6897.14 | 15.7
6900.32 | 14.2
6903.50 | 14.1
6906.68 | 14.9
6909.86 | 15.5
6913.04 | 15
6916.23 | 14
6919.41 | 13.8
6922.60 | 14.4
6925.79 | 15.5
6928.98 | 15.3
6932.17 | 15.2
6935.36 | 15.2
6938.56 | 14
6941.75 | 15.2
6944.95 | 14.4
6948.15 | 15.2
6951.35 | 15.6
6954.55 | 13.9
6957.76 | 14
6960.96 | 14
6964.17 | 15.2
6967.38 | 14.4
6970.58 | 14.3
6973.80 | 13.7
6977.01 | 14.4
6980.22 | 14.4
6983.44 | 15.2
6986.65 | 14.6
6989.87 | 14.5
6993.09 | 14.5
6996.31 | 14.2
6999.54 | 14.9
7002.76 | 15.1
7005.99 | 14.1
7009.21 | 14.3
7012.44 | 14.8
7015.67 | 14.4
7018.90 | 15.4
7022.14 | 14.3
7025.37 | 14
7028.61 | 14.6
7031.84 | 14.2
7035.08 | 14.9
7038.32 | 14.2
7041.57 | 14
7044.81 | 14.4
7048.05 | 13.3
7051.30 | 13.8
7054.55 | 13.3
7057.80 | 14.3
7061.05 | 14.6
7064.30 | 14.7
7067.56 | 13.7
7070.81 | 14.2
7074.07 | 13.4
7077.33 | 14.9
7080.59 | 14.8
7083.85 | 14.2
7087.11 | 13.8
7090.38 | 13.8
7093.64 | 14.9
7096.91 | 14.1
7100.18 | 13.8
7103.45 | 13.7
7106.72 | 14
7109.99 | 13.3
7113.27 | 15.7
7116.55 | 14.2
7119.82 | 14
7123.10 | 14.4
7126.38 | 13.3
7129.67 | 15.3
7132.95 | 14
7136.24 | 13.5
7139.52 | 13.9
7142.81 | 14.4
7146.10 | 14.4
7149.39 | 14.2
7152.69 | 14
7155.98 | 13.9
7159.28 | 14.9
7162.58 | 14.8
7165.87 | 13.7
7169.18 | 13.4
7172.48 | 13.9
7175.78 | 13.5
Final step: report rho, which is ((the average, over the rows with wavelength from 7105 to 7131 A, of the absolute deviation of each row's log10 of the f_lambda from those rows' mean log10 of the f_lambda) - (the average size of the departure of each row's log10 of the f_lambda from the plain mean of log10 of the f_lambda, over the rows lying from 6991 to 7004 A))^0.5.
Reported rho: 0.10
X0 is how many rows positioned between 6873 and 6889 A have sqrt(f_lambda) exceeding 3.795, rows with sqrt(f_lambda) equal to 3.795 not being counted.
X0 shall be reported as 5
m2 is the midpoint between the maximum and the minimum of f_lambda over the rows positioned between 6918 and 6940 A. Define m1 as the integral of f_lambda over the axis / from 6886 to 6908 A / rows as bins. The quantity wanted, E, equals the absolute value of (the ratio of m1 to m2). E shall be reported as 22.0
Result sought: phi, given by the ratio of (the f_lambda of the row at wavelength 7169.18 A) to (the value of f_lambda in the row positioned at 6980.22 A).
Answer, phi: 0.93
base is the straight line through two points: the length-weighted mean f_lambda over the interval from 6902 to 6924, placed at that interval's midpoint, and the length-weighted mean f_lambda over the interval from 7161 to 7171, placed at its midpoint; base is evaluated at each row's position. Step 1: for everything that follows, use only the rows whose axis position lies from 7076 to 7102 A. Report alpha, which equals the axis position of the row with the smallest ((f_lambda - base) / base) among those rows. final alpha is 7087.11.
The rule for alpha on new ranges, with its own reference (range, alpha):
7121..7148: 7126.38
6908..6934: 6919.41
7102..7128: 7109.99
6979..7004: 6996.31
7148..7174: 7169.18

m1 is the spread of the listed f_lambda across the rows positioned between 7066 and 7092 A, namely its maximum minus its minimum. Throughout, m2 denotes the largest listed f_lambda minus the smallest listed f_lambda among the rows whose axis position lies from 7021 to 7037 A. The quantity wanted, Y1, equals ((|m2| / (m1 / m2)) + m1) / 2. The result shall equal 1.0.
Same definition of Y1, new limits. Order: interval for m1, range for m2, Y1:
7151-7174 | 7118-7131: 2.1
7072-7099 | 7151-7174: 1.5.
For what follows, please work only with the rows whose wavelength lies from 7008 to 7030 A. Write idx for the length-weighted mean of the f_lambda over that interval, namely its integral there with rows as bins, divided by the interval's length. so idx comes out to 14.54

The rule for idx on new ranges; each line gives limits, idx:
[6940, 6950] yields 14.94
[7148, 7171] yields 14.12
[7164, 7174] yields 13.69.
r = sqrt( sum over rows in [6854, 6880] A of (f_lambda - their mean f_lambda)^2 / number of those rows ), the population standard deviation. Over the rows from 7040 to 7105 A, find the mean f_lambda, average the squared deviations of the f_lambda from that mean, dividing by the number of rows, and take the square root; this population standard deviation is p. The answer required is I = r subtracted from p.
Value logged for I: -0.16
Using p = 0.50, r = 0.656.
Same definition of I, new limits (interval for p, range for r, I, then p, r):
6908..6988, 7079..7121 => 0.00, 0.60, 0.603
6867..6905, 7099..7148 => 0.02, 0.67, 0.644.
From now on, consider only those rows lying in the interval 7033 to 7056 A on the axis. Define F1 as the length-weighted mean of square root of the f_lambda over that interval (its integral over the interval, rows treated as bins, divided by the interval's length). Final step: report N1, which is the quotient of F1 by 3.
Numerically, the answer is 1.25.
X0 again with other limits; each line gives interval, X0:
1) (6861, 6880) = 5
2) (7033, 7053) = 1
